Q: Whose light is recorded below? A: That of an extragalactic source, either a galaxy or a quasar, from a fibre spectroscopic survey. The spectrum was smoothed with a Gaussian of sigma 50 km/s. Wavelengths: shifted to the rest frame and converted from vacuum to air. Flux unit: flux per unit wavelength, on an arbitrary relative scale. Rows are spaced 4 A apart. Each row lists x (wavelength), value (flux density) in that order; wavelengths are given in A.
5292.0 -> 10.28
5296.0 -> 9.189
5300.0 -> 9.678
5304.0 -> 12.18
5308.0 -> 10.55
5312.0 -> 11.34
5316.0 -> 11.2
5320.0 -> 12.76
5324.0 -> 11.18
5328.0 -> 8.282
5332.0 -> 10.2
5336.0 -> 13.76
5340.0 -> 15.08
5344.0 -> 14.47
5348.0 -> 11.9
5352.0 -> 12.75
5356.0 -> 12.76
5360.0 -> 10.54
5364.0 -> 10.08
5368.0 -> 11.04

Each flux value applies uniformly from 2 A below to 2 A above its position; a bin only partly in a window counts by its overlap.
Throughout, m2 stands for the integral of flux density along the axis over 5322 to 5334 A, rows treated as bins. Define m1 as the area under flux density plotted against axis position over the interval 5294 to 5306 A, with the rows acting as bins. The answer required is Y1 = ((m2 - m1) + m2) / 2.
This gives 57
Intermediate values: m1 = 124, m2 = 119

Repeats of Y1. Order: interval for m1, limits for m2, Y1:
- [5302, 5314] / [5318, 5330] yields 61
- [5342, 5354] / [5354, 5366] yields 55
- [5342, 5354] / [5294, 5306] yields 46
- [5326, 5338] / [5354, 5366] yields 69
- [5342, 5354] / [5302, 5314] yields 58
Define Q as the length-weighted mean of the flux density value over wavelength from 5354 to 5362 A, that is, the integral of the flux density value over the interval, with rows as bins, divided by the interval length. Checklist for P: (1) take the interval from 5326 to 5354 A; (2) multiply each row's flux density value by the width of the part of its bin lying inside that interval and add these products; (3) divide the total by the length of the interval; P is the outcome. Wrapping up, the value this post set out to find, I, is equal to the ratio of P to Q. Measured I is 1.06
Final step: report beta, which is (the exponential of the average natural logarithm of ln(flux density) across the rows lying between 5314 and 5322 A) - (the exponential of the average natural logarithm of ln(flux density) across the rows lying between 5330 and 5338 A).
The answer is 0.01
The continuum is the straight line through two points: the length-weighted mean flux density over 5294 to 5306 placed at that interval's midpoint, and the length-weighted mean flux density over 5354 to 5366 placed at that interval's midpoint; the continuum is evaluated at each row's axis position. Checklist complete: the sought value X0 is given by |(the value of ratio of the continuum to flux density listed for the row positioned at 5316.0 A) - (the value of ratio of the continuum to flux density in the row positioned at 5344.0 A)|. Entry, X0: 0.19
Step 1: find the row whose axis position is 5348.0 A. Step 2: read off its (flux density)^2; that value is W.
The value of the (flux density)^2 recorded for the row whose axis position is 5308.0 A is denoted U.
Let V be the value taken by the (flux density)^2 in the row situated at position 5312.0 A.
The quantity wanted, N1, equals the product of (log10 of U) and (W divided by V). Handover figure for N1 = 2.3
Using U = 111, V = 129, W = 142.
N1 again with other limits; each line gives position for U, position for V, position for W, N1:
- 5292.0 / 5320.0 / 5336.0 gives 2.4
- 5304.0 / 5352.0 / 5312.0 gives 1.7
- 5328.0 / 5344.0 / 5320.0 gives 1.4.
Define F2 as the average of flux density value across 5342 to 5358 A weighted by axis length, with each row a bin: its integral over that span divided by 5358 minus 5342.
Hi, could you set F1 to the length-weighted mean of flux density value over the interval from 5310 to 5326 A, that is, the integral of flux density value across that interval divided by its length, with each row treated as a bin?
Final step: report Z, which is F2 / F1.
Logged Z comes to 1.1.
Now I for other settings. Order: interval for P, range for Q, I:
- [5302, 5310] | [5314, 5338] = 1.01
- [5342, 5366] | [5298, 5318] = 1.10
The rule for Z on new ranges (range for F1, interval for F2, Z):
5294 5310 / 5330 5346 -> 1.3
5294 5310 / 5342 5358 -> 1.2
